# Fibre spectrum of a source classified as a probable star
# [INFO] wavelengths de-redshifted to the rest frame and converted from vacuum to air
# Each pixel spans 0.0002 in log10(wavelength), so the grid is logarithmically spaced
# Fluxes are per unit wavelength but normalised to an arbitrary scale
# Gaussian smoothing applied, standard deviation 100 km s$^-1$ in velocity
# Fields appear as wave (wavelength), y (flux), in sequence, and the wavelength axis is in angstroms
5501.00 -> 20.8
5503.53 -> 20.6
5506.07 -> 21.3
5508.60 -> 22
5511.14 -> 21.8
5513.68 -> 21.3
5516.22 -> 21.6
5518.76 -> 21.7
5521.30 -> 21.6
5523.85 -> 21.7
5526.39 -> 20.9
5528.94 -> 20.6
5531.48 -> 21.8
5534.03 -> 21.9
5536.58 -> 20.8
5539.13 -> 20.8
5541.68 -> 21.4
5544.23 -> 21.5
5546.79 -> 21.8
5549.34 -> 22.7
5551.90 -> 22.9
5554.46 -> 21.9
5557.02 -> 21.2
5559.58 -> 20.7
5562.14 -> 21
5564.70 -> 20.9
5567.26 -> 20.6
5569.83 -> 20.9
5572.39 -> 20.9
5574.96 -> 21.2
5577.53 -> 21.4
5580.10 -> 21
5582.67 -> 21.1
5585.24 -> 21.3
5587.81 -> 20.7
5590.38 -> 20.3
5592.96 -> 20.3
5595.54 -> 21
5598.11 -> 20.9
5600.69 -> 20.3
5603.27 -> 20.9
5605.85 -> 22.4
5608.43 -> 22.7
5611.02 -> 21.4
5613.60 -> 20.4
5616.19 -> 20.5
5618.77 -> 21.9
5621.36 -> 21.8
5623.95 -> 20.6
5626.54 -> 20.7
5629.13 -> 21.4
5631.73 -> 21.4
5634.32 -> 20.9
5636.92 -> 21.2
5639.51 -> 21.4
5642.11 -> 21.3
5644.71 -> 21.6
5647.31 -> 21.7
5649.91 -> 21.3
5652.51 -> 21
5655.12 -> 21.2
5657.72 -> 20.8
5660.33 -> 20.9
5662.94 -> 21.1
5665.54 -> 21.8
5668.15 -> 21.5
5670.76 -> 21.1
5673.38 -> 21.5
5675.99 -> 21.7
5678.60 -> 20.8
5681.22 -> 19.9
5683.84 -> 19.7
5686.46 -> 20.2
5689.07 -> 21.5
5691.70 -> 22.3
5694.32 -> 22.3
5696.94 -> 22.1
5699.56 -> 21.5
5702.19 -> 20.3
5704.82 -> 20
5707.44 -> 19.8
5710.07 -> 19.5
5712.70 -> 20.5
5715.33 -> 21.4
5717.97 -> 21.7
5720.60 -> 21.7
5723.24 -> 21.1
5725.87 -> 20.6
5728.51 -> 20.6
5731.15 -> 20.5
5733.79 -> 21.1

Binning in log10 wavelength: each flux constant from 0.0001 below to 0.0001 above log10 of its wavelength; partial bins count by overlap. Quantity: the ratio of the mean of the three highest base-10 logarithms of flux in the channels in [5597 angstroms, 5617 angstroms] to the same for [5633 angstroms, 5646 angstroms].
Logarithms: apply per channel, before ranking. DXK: 1.011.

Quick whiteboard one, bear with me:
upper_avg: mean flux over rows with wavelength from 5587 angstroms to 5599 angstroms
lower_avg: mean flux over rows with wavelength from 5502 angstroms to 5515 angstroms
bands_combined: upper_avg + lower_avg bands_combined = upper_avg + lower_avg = 42.0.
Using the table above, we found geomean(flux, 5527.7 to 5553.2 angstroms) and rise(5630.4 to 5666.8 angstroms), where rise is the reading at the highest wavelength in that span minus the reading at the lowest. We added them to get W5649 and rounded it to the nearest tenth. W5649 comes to 22.0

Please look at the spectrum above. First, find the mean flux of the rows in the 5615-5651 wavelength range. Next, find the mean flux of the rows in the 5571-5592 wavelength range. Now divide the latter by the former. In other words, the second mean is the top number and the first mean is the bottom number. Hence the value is 0.99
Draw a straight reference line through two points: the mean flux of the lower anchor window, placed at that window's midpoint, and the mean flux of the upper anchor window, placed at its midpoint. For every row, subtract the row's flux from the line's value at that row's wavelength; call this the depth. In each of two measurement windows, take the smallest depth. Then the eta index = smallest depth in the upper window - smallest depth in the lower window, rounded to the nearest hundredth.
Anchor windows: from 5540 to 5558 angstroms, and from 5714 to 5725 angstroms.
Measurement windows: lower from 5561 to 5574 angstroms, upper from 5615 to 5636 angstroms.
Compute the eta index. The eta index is -1.05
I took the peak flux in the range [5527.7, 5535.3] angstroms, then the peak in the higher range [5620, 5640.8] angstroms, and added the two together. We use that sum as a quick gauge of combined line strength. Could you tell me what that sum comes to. 43.7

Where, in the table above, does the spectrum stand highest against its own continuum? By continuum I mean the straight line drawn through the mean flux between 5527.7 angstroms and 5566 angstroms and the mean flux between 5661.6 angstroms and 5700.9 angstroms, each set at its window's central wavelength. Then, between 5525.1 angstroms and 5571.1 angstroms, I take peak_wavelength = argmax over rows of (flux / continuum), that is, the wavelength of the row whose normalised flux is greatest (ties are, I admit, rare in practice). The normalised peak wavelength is 5551.90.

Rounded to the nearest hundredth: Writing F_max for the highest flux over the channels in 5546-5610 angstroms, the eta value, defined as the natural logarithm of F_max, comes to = 3.13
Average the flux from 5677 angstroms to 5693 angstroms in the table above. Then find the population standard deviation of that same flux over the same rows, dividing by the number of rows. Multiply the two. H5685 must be 19.1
